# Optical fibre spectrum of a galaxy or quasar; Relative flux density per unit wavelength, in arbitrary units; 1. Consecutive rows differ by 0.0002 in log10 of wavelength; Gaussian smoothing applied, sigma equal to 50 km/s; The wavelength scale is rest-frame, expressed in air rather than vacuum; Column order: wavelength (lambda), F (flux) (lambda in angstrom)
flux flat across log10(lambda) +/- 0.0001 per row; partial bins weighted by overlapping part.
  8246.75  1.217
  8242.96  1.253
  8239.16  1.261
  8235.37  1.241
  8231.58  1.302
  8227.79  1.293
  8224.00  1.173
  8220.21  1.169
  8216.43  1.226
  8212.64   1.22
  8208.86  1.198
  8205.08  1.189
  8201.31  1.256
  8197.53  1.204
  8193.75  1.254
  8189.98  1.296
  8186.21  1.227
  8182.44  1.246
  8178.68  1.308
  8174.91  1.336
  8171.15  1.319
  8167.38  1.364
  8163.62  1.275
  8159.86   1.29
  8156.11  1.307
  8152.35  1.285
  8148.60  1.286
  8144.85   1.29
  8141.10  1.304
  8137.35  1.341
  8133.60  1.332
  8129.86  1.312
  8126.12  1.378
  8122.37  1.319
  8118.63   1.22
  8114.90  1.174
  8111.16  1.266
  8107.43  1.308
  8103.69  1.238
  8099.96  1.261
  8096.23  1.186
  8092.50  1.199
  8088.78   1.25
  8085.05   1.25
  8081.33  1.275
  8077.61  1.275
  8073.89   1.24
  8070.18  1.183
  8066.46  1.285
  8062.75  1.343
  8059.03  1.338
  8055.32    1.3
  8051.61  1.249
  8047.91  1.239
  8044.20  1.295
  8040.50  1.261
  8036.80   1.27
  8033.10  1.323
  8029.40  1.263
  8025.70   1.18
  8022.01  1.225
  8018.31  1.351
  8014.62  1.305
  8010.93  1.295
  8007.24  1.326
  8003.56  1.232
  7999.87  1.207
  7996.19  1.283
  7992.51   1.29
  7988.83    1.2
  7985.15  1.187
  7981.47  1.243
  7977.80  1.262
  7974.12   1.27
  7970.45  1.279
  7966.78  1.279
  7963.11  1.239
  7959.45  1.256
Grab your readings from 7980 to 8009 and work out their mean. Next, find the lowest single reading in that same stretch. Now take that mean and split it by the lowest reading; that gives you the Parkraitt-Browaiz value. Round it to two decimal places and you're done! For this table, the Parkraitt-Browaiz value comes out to 1.05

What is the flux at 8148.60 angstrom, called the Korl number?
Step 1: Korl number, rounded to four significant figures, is 1.286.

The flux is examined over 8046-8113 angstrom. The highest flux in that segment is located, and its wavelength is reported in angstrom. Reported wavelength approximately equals 8062.75 angstrom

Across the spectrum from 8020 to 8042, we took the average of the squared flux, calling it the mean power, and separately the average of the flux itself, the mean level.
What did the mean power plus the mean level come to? 2.83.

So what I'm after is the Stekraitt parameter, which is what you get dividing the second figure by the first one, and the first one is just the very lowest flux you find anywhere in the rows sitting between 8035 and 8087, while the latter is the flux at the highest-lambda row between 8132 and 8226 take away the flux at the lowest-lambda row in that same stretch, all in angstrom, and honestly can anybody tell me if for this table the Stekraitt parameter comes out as -0.13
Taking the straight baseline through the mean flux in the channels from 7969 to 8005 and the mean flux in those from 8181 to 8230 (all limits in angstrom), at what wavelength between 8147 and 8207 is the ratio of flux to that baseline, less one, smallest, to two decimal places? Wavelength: 8205.08 angstrom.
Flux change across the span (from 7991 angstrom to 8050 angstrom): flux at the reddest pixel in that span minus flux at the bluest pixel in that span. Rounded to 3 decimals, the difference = -0.051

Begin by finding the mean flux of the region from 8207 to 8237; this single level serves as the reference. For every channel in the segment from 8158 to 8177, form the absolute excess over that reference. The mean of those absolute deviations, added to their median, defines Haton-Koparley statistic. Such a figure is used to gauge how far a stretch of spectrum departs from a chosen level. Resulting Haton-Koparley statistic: 0.18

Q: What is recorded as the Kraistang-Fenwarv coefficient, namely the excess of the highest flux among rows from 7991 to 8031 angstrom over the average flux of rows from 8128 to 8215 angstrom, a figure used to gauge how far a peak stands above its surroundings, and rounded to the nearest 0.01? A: 0.07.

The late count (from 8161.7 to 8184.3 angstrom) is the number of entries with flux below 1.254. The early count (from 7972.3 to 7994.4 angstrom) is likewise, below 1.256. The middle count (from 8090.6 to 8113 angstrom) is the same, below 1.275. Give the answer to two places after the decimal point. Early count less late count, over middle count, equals 0.40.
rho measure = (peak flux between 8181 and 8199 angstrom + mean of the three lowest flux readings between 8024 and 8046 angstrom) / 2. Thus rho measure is 1.27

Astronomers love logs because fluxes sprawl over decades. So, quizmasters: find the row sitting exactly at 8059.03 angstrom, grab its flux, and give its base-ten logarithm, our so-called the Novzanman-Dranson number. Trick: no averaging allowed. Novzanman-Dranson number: 0.126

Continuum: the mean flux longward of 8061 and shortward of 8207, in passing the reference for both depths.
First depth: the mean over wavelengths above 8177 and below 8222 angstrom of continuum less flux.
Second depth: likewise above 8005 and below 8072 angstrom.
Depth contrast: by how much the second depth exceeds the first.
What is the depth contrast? -0.047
